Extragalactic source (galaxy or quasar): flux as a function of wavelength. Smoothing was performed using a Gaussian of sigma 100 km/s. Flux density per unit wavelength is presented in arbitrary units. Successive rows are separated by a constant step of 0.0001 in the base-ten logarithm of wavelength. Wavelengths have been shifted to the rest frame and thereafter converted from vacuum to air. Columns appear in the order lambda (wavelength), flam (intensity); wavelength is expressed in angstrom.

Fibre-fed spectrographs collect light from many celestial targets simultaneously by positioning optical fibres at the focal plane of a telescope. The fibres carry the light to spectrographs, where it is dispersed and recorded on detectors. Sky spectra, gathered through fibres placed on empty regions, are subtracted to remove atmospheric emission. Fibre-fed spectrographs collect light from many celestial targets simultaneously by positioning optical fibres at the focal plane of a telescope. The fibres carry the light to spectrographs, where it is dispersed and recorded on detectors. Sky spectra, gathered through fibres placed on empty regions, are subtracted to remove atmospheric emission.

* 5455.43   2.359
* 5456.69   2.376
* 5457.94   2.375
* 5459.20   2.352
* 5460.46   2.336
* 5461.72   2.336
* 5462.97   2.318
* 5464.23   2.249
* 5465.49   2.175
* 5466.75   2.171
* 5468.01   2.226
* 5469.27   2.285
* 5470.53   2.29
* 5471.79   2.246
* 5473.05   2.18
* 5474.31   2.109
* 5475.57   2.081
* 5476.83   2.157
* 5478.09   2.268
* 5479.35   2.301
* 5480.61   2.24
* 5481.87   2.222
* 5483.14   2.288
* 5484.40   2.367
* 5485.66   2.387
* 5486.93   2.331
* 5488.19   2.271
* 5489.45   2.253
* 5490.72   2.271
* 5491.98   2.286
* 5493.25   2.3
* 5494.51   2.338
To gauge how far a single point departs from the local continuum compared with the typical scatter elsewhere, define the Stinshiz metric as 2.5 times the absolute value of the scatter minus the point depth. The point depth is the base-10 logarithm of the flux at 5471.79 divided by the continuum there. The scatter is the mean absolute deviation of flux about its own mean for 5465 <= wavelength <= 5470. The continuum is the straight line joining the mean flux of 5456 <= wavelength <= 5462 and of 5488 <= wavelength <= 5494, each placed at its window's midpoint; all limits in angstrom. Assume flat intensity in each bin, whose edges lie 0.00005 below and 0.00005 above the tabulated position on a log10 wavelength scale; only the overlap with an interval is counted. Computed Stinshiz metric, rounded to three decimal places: 0.140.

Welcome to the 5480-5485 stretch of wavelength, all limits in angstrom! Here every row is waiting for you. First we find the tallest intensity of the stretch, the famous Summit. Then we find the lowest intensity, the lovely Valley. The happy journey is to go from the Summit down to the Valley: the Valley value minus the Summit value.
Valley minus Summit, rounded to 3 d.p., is -0.145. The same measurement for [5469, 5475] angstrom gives -0.181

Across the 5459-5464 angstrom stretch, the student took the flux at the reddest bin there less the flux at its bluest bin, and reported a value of -0.03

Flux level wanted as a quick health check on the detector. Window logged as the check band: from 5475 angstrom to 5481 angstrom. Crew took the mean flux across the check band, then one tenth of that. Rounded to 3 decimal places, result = 0.221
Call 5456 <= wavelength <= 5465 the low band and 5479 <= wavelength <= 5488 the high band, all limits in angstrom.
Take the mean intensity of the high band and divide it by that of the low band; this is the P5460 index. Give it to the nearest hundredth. 0.99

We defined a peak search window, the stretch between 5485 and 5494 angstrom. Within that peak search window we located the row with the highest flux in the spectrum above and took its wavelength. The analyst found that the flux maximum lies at 5485.66 angstrom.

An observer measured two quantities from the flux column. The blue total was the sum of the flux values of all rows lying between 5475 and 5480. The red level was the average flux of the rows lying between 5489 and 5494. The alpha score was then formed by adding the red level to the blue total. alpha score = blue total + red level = 11.1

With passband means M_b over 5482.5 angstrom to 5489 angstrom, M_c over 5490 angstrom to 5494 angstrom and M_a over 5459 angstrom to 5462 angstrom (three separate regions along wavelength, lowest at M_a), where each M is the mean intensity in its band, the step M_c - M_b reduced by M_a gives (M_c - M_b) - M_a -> -2.38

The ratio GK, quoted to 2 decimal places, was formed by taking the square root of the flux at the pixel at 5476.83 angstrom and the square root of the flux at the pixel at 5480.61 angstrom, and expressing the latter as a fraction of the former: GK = 1.02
